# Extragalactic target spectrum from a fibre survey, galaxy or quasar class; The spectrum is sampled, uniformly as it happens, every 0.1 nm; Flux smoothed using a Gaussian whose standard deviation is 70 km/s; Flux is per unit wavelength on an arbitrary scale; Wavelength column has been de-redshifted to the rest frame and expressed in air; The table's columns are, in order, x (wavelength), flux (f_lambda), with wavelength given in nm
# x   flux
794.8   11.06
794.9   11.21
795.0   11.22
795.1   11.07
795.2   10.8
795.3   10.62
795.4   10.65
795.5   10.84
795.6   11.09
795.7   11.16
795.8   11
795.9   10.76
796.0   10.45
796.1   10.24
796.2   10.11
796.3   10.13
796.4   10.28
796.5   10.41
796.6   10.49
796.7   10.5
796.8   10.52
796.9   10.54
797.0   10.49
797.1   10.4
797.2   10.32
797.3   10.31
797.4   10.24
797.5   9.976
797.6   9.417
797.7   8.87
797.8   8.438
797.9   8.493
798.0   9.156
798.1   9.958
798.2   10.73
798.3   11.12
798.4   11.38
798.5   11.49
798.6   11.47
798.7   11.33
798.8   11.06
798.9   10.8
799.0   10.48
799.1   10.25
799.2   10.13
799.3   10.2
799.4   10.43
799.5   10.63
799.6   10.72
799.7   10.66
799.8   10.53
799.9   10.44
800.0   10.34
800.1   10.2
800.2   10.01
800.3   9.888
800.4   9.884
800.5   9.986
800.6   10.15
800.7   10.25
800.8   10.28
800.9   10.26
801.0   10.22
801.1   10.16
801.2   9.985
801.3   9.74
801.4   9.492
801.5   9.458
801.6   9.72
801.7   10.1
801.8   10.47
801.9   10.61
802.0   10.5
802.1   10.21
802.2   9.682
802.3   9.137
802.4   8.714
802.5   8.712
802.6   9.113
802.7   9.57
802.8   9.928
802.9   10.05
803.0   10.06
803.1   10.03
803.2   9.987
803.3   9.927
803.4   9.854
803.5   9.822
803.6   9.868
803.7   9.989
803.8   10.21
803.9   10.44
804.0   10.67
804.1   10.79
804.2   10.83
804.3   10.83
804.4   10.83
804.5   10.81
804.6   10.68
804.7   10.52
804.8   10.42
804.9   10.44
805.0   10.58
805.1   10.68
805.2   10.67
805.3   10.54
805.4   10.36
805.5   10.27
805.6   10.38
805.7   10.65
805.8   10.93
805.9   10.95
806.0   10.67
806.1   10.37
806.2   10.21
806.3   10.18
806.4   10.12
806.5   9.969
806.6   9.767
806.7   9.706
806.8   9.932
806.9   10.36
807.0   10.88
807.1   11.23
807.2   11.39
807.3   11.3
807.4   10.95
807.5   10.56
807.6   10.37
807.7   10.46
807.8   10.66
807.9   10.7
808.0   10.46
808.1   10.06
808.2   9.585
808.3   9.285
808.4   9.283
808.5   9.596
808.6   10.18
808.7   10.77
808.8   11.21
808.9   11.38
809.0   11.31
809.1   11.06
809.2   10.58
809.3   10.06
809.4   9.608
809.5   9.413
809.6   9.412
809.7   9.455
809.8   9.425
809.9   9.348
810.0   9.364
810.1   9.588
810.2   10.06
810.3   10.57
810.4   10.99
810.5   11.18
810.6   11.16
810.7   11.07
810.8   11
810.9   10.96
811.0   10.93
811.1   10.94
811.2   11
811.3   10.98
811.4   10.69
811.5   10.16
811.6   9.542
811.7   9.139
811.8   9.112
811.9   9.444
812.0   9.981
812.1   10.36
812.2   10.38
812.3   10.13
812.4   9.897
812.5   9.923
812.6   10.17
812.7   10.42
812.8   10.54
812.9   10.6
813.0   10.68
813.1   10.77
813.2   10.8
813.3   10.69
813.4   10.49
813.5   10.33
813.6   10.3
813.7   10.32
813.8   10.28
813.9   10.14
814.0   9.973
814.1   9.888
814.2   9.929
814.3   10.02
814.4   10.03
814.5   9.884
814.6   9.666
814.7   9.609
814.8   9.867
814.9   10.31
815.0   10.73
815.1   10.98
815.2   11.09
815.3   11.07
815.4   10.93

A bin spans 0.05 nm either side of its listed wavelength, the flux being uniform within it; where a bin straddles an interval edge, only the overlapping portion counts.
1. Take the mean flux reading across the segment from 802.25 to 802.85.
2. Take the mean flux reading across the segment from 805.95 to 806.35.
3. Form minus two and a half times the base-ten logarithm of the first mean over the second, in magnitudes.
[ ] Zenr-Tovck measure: 0.13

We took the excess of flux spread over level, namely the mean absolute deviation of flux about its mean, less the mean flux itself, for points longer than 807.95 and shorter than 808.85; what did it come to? -9.5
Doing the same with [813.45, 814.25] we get -10.0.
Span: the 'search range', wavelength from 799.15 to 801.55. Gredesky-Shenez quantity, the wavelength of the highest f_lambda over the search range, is 799.6 nm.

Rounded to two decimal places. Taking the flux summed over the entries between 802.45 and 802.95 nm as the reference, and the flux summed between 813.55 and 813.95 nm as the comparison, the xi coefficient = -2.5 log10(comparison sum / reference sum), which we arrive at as 0.16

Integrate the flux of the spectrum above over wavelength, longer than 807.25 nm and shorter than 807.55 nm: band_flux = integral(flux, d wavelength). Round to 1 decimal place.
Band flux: 3.3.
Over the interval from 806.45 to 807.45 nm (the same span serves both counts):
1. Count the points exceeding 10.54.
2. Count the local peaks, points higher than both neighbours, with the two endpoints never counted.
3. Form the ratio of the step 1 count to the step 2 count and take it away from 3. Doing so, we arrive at -2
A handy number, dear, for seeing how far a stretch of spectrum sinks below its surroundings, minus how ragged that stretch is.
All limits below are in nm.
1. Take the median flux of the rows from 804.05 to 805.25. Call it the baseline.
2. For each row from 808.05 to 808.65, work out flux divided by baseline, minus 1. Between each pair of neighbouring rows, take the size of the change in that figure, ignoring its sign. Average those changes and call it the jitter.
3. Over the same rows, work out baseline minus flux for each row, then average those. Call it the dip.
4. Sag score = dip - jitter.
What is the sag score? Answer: 1.0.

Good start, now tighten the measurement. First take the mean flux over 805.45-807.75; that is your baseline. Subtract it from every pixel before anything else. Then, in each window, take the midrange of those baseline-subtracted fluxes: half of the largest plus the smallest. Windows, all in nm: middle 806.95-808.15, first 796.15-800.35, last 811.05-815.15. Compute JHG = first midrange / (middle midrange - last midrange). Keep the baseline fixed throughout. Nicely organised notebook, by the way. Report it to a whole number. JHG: -1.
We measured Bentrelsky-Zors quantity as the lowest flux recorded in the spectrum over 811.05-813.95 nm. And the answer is 9.112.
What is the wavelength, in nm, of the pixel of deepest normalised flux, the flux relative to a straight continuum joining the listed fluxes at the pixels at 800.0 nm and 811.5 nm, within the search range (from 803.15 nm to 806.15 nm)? 803.5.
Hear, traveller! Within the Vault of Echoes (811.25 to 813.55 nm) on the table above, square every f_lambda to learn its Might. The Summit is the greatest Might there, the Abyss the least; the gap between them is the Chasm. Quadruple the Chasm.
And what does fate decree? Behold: 150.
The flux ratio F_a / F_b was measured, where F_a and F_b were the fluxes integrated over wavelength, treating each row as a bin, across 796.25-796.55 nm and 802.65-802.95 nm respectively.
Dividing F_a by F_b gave 1.04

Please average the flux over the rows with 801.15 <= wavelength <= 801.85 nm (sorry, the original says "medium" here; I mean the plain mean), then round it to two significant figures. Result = 9.9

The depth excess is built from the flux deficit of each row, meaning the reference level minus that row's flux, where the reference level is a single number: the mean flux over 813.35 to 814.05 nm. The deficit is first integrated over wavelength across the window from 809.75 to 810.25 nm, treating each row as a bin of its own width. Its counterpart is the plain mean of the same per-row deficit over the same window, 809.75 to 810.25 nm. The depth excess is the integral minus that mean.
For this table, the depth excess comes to -0.35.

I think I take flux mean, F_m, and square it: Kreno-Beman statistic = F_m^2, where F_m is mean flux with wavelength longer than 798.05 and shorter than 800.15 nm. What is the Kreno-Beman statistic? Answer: 114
